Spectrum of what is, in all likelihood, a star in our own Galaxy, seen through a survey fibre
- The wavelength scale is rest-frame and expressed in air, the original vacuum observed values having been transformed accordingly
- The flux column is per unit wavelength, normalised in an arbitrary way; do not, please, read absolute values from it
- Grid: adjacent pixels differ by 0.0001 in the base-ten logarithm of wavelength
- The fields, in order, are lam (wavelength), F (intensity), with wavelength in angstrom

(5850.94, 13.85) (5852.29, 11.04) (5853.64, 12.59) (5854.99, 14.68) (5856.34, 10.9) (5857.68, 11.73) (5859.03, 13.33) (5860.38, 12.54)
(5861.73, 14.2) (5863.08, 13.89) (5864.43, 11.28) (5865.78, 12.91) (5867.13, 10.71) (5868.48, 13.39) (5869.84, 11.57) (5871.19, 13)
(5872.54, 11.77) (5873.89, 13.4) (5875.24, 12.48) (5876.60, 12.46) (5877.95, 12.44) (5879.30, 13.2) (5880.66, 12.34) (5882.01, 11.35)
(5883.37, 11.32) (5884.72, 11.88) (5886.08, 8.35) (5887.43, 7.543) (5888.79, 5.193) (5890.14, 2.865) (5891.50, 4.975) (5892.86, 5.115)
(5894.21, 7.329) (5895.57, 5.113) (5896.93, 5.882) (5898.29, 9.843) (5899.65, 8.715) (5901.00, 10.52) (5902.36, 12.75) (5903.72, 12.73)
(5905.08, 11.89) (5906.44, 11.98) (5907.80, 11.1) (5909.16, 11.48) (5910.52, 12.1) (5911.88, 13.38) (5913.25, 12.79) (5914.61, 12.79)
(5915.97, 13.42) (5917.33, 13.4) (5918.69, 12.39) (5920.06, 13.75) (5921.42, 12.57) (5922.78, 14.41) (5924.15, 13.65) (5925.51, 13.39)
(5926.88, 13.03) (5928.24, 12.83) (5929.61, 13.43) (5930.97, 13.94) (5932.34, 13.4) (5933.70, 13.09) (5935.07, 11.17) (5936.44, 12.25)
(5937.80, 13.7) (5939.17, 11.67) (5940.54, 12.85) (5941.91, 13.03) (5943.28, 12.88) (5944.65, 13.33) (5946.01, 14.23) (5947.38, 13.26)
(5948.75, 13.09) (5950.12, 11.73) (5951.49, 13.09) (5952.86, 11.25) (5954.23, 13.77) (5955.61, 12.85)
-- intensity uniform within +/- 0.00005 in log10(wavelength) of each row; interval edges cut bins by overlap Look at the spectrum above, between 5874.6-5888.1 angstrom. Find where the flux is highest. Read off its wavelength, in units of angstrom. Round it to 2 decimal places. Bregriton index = 5879.30 angstrom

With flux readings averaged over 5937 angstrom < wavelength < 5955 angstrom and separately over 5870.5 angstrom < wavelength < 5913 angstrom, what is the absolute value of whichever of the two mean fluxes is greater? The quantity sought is 12.9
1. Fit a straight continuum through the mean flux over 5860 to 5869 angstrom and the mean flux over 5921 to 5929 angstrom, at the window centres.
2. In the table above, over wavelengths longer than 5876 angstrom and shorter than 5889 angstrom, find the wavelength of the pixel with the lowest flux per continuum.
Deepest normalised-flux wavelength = 5888.79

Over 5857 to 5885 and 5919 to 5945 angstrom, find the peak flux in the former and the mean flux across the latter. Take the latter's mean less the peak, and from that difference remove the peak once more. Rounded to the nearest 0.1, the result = -15.3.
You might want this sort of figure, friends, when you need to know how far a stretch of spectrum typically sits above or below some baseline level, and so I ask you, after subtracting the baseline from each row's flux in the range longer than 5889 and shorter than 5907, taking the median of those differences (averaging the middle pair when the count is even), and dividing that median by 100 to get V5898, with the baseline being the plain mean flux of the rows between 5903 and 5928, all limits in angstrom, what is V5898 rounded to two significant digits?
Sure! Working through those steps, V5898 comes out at -0.041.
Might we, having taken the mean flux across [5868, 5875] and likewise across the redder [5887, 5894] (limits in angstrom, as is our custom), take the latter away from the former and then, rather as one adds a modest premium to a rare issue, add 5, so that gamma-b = 12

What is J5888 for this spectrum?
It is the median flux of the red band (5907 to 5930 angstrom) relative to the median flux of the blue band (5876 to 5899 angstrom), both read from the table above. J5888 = 1.56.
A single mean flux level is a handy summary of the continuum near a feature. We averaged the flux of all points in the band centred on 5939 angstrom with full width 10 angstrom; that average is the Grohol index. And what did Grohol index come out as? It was 12.5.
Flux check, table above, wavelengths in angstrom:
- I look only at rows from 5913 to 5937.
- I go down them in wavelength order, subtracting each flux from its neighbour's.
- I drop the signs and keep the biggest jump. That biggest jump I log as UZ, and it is 1.9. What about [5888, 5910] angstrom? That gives 4.0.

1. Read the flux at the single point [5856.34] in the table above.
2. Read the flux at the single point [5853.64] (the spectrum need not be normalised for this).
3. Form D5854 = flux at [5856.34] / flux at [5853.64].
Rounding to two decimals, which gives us 0.87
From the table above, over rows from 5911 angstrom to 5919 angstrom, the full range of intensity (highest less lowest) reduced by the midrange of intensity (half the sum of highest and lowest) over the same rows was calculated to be -11.9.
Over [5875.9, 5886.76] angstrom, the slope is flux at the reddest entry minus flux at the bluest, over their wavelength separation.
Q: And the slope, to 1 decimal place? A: -0.4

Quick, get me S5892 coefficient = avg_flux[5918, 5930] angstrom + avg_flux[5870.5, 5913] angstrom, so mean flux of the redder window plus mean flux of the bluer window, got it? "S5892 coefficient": 23.4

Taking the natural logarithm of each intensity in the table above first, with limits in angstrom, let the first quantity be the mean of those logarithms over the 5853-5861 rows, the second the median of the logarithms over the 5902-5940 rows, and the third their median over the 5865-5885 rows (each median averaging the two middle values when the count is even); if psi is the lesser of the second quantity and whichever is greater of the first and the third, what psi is 2.53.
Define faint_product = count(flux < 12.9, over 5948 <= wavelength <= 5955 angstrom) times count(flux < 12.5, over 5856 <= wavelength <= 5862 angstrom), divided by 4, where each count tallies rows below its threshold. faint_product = 1.0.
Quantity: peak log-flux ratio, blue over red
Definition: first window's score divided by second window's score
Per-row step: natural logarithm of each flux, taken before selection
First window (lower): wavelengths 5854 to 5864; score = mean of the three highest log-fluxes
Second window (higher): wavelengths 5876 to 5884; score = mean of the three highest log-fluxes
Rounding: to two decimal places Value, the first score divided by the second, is 1.05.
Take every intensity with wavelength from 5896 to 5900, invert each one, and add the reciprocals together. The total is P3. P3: 0.386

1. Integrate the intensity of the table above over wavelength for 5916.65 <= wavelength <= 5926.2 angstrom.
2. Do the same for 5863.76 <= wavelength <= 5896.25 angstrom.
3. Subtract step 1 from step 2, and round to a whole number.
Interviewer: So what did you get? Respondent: 200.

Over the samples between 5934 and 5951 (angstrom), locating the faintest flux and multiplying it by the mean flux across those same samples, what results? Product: 143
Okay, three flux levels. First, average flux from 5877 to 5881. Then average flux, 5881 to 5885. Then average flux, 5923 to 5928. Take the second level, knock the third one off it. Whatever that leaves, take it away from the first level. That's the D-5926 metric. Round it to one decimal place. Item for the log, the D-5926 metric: 14.5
